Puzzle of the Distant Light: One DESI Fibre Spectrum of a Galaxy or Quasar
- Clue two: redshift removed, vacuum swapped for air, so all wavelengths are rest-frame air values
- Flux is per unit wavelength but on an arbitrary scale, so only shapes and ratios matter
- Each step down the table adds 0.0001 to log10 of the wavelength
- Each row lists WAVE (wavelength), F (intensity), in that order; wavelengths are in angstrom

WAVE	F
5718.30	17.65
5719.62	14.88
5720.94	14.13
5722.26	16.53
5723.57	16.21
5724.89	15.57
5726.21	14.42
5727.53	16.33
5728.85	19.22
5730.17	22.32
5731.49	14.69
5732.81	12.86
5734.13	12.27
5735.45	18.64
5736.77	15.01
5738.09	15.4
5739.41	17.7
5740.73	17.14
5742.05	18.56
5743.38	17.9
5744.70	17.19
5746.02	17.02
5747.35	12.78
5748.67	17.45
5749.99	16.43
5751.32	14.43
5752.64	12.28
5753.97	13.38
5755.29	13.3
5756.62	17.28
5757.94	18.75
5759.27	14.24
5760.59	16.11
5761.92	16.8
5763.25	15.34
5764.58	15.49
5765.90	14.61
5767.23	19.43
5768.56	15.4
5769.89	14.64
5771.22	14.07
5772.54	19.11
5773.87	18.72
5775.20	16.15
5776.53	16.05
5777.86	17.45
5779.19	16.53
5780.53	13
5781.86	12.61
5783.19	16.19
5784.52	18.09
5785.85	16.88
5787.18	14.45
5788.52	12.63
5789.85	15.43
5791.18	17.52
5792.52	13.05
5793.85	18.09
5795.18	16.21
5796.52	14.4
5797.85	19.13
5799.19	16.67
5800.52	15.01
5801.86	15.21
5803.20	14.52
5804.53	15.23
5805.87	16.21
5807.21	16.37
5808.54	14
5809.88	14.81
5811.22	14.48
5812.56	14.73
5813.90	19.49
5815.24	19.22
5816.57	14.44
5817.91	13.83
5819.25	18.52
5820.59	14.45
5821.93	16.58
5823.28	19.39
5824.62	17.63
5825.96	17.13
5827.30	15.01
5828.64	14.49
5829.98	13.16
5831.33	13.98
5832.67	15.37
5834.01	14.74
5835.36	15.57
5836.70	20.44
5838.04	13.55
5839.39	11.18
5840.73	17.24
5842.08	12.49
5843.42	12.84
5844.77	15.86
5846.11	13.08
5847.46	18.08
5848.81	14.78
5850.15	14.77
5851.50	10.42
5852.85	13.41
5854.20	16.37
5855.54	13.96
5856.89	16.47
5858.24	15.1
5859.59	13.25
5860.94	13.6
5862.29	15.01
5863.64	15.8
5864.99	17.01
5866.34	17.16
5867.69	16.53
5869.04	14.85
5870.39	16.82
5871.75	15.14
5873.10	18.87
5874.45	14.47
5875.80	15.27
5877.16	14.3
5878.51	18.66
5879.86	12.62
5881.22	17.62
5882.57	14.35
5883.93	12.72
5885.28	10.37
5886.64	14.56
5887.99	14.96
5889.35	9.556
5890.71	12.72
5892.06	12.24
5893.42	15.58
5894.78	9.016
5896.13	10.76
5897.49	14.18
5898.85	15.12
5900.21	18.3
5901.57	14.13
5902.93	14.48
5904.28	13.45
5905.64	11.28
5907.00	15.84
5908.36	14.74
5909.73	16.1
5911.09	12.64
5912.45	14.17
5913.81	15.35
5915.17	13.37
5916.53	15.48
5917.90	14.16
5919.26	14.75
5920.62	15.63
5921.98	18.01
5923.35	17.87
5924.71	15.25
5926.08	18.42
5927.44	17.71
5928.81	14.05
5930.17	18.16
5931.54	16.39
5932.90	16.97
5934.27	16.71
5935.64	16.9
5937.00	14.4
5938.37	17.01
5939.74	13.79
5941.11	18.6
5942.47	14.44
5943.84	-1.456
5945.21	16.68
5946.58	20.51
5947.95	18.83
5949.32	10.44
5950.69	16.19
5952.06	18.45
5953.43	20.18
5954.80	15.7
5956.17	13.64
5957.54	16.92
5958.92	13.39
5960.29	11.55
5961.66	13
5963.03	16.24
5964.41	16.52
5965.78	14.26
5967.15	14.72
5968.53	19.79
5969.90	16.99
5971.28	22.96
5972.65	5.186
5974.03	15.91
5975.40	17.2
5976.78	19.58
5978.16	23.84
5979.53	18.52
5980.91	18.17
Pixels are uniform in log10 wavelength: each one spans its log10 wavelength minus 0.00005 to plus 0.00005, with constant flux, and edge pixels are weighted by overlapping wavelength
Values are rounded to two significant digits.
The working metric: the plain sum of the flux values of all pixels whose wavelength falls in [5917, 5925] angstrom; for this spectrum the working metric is 96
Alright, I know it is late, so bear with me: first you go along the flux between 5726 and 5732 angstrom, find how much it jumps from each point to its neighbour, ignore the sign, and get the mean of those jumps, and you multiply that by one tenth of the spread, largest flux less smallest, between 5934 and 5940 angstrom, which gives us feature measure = 1.3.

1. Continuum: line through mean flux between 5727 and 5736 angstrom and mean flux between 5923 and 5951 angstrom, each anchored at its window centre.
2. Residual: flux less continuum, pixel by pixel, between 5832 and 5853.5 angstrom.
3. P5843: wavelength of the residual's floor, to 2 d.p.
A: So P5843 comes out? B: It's 5851.50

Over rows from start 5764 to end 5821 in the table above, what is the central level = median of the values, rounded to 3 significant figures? 15.4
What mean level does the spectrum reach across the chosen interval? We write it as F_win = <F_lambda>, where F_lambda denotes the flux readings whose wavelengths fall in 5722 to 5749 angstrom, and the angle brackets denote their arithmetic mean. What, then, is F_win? 16.4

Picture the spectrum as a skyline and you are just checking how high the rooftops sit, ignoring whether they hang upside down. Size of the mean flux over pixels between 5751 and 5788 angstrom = 15.7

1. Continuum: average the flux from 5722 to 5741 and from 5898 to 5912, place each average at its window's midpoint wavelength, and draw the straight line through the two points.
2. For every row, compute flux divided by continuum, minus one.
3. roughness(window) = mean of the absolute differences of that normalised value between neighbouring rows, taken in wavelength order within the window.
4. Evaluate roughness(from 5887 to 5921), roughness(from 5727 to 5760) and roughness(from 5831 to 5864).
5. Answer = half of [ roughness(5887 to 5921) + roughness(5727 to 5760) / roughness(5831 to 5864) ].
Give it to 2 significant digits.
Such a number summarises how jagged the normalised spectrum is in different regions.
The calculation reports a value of 0.51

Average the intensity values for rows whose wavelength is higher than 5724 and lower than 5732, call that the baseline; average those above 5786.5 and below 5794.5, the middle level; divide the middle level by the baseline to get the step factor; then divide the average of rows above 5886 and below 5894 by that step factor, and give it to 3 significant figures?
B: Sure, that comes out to 14.9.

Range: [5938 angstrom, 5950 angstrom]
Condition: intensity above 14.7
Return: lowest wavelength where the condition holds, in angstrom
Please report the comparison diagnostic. 5938.37 angstrom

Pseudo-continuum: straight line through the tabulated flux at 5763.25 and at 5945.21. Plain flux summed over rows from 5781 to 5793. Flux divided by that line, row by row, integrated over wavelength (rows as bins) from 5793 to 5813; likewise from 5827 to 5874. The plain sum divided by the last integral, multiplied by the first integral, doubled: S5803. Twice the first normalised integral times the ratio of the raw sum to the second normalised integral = 124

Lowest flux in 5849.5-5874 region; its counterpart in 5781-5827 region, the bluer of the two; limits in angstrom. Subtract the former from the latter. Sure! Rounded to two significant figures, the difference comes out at 2.2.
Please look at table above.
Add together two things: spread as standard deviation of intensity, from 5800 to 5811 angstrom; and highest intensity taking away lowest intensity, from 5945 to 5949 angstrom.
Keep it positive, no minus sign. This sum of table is 4.6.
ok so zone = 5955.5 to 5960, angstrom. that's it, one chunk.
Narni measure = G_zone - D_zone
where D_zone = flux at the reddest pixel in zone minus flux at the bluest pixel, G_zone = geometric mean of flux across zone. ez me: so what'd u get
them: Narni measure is 15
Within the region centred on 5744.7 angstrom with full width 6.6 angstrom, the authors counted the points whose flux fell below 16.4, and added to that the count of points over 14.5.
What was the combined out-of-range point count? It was 5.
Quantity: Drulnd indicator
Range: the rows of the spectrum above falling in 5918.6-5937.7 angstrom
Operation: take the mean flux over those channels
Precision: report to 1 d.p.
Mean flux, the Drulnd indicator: 16.5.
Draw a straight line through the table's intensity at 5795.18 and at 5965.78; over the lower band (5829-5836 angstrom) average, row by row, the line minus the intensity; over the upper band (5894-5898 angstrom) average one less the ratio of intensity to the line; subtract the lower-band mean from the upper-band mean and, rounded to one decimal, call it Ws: -1.0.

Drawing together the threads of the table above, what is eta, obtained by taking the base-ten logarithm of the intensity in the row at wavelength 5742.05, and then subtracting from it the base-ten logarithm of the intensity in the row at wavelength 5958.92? 0.14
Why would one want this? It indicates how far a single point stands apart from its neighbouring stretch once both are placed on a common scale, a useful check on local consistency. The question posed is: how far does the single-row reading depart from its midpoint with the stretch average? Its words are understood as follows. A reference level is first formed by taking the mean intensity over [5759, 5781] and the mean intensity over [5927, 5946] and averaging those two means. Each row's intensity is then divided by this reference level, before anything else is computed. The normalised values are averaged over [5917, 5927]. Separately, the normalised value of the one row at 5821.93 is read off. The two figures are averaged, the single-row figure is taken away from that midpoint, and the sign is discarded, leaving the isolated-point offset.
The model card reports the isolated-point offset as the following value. 0.01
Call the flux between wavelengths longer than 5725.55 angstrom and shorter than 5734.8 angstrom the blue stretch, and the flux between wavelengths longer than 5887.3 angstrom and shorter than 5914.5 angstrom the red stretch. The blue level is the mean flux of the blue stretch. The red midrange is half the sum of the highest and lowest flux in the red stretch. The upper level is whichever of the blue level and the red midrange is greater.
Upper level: 16.0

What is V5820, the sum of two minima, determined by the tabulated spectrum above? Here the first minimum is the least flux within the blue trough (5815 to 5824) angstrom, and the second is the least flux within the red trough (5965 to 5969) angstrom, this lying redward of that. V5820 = 28.1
